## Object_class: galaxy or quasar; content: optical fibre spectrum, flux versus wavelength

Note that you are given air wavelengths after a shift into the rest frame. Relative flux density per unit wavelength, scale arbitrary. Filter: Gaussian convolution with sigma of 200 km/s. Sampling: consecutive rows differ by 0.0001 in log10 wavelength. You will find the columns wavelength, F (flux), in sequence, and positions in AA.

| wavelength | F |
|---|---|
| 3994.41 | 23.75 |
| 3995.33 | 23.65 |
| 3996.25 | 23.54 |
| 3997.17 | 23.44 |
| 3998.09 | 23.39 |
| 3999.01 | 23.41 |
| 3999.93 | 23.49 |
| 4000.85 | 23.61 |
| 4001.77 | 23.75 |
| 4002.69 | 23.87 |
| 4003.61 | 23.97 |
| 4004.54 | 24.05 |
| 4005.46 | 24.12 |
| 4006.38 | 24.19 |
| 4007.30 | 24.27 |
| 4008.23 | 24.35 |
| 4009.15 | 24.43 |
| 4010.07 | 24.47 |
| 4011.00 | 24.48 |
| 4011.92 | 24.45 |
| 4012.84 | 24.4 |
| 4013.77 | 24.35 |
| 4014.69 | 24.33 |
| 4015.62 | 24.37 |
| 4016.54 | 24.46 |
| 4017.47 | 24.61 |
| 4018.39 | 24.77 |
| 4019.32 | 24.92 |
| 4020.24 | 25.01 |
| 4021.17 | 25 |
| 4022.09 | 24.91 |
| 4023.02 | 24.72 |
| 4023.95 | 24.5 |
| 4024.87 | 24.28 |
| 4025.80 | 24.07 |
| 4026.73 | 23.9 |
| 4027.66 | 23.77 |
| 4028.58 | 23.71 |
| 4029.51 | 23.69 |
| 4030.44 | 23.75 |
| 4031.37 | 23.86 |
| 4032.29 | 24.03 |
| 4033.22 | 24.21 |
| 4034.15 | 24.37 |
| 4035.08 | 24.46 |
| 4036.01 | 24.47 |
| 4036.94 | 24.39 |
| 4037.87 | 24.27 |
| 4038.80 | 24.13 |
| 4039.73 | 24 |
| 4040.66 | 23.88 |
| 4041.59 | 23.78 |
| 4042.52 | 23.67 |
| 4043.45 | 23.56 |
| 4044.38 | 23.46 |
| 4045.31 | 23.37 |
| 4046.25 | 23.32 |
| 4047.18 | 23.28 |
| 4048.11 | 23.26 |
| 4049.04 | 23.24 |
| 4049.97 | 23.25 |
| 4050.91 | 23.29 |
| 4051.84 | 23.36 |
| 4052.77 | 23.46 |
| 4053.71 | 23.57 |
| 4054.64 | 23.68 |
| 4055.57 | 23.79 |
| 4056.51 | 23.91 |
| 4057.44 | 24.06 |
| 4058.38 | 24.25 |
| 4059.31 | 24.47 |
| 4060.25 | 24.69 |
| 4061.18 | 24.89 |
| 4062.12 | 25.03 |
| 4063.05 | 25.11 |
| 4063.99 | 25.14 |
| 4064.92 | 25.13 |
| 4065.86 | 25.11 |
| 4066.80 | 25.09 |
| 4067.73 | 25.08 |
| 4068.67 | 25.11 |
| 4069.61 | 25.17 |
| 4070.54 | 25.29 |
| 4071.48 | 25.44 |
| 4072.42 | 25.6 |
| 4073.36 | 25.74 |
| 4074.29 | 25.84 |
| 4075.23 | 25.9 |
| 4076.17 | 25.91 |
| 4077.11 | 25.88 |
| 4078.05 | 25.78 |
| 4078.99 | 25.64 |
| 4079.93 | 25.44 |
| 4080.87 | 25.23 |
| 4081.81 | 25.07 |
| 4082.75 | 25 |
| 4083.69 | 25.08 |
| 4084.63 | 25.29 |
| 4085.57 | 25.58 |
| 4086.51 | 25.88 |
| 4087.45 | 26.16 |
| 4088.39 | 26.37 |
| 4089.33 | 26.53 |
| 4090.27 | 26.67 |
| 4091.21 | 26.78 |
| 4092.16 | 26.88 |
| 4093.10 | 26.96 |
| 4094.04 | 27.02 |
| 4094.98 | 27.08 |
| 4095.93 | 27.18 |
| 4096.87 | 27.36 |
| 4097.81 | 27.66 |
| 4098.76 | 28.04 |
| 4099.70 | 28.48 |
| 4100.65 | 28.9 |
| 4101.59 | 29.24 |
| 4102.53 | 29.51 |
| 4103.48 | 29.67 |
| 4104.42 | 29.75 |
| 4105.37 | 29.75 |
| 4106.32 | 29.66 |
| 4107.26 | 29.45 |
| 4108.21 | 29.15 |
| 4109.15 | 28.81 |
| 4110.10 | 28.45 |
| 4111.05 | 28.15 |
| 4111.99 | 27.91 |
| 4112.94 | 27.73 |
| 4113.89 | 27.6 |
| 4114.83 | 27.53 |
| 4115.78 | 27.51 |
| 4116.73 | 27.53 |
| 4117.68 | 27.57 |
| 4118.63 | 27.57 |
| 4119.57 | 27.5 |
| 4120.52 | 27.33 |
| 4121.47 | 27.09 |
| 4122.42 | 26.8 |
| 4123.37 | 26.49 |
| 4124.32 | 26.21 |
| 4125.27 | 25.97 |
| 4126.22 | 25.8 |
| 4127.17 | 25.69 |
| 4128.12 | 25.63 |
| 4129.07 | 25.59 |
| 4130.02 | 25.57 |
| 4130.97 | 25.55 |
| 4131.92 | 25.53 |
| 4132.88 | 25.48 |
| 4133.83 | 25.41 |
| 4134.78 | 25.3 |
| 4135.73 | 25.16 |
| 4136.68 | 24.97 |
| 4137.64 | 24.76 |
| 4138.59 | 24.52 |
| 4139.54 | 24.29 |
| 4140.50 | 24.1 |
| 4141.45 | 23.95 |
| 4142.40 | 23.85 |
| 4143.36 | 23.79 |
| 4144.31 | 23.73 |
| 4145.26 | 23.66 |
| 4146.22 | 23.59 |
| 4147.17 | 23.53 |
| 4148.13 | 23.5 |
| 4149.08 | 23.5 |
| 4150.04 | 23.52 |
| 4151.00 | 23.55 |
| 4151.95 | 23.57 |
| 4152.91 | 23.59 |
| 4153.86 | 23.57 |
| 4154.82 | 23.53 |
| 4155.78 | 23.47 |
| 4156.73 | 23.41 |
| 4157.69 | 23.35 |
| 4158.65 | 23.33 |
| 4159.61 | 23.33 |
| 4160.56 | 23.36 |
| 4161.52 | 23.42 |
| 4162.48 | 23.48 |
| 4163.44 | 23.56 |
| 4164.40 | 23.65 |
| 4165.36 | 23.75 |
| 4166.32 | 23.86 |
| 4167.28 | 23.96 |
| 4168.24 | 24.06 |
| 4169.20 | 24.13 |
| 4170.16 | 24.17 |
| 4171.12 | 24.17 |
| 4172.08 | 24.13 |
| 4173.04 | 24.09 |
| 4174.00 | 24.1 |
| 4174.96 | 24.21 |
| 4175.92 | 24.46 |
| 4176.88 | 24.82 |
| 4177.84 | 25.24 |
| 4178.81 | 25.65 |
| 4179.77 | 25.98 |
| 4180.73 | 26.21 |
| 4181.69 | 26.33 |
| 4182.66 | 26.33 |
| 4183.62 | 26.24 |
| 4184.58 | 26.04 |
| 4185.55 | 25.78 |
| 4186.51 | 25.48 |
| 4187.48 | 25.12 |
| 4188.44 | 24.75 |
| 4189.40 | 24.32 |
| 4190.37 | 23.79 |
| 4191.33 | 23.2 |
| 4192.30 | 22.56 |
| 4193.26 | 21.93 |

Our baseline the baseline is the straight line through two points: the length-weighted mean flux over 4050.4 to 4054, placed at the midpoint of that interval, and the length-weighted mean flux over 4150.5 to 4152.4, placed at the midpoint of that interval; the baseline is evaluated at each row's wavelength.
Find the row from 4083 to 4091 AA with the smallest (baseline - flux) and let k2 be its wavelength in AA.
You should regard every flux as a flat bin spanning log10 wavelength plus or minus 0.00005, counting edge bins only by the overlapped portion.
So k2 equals 4090.27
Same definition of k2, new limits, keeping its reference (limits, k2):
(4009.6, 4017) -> 4011.00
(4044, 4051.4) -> 4044.38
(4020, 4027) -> 4020.24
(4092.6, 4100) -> 4099.70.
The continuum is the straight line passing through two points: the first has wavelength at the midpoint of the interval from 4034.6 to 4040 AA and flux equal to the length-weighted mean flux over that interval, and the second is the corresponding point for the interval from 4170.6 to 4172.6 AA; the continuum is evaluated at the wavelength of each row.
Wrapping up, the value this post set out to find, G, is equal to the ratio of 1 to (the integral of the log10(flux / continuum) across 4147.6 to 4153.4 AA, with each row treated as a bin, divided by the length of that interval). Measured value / -85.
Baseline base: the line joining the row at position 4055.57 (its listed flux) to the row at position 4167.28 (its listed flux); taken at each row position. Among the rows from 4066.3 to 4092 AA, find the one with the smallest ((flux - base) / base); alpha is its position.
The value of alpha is 4082.75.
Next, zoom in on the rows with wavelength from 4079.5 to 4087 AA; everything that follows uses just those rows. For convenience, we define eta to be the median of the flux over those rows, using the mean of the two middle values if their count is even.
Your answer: 25.3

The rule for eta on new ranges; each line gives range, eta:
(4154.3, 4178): 23.9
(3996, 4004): 23.5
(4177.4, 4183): 26.1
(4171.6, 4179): 24.3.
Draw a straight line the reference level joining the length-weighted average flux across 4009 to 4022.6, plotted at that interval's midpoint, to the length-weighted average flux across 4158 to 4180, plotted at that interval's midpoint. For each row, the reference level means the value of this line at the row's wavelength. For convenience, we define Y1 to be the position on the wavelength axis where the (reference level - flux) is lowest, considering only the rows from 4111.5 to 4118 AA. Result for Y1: 4111.99 AA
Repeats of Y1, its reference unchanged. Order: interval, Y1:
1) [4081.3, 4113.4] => 4105.37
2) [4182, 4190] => 4182.66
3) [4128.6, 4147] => 4129.07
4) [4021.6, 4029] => 4022.09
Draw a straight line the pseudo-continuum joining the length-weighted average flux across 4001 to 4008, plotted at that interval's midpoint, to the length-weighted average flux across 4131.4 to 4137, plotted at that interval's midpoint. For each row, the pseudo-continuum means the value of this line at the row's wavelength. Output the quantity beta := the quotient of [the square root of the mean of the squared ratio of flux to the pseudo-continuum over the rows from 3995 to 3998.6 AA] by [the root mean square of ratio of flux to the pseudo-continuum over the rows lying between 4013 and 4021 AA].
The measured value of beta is 0.96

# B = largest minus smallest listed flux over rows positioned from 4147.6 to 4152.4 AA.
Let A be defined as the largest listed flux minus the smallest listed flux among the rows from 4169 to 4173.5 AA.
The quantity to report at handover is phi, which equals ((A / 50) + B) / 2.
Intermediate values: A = 0.1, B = 0.07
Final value 0.04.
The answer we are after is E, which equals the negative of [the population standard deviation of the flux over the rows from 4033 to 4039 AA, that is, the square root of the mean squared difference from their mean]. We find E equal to -0.12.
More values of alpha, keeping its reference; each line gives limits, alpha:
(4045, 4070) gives 4049.04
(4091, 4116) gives 4091.21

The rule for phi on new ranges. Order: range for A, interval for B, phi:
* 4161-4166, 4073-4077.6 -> 0.09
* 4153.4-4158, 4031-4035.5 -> 0.30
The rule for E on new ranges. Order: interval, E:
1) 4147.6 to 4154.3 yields -0.03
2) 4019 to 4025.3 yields -0.26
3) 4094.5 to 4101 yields -0.64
